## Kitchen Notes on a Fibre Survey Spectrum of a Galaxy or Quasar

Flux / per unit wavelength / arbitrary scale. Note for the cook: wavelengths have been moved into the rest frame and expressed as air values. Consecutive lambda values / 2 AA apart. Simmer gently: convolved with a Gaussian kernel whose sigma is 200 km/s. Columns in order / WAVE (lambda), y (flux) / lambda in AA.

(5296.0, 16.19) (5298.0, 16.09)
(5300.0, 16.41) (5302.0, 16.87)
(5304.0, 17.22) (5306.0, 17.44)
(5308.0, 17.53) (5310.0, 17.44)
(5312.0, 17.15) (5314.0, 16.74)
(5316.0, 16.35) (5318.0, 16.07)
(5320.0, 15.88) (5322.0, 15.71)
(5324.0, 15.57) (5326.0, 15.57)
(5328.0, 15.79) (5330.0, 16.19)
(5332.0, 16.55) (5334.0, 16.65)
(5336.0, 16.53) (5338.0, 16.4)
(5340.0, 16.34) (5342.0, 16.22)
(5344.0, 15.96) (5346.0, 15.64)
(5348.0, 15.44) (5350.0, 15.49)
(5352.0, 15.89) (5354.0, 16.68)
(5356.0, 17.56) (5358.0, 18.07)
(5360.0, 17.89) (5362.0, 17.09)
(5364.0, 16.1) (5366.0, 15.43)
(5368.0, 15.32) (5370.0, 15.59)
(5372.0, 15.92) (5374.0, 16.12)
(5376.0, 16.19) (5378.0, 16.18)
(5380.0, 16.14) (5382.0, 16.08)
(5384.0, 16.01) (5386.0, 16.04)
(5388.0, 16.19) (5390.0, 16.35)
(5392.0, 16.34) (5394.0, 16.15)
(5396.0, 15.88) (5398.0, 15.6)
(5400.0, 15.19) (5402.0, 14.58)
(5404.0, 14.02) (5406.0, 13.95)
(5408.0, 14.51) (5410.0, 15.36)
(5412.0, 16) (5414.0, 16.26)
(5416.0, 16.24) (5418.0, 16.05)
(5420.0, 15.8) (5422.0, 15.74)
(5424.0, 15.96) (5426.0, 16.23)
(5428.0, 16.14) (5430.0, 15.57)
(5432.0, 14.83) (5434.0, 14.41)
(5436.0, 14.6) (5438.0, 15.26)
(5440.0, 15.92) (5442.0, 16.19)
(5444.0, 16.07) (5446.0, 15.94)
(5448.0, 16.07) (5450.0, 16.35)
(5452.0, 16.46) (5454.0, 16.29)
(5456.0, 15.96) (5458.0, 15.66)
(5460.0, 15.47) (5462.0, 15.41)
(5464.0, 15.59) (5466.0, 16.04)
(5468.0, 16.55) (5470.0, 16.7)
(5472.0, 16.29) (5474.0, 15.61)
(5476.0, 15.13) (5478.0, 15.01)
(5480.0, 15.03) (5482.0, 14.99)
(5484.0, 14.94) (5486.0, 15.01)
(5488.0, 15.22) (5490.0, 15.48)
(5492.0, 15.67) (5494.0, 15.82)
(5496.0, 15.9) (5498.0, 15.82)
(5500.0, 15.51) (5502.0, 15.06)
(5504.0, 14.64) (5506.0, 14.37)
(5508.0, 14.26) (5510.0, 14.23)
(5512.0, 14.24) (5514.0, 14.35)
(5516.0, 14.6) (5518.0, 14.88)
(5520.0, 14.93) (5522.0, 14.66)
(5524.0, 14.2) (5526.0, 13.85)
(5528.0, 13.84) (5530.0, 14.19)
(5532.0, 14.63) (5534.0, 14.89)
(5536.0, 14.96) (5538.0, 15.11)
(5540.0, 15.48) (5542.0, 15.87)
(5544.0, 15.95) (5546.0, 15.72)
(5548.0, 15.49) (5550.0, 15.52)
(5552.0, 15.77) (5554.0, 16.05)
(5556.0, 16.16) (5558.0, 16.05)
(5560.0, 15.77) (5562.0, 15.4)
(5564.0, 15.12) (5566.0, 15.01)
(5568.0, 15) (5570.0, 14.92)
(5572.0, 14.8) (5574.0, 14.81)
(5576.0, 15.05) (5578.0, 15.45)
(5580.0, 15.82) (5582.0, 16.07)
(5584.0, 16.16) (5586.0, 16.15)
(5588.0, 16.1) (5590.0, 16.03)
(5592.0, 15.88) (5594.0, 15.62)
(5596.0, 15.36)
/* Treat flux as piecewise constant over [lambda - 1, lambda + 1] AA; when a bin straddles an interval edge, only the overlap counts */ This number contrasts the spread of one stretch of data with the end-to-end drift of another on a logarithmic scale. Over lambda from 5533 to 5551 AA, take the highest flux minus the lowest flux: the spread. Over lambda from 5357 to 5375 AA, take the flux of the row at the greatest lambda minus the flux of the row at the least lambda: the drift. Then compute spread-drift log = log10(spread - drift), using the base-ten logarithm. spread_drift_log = 0.48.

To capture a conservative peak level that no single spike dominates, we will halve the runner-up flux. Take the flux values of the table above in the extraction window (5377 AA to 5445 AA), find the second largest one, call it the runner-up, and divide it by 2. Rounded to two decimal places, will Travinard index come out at 8.17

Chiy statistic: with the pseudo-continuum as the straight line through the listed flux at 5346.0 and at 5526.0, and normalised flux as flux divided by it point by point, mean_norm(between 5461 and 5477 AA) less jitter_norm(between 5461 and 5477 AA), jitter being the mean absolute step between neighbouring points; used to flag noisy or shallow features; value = 1.08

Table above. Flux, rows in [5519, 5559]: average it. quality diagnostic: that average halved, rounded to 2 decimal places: 7.58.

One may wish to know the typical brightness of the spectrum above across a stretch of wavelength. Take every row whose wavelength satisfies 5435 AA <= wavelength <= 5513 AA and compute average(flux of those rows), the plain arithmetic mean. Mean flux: 15.5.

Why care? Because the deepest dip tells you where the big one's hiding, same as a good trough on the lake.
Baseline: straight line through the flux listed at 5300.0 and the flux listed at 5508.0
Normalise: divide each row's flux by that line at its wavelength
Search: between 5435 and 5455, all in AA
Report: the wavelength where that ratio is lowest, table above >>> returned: 5436.0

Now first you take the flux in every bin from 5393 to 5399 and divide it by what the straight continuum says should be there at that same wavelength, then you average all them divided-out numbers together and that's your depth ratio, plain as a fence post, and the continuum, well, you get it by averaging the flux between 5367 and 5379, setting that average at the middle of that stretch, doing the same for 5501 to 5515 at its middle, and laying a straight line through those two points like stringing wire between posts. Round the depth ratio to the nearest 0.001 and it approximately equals 1.015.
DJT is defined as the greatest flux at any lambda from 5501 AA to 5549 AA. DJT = 15.95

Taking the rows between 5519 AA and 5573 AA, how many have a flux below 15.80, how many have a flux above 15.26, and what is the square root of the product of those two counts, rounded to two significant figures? 16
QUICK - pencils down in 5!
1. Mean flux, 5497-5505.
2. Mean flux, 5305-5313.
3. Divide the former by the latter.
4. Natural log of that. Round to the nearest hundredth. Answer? -0.13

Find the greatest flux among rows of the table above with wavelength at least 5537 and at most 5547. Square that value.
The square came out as 254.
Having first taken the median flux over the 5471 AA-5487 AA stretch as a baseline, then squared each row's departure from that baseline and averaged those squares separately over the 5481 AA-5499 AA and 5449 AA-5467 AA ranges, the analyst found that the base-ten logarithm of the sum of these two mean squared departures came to 0.10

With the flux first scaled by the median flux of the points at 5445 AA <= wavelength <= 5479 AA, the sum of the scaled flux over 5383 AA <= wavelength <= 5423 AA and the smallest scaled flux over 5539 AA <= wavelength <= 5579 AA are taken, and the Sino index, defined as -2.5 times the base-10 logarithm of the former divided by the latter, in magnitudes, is -3.31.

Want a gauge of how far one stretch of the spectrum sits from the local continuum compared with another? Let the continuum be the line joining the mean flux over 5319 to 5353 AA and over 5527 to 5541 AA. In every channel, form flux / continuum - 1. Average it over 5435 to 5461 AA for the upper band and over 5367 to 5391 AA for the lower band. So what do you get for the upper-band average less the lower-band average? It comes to 0.020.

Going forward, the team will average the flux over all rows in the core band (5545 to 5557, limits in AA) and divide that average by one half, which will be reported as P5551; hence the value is 31.6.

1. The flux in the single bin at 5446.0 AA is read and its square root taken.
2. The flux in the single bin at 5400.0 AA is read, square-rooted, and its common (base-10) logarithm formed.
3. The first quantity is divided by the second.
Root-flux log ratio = 6.76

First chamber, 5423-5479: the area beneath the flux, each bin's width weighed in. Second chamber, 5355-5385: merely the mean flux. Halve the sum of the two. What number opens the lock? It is 450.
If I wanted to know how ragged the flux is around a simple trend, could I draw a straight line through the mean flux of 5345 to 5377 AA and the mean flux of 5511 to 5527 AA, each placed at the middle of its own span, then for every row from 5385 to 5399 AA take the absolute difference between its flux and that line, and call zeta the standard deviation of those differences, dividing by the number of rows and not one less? 0.15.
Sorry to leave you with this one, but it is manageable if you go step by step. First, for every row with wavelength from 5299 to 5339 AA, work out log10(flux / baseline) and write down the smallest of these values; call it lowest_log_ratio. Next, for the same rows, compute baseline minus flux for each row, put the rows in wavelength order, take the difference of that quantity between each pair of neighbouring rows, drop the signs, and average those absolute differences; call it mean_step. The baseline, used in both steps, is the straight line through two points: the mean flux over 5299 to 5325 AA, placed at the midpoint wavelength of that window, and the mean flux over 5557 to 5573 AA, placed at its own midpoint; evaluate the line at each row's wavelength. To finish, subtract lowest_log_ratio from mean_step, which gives 0.26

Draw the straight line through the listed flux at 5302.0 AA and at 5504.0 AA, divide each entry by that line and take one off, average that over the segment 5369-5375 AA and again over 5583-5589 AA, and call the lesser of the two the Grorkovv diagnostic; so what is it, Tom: -0.014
